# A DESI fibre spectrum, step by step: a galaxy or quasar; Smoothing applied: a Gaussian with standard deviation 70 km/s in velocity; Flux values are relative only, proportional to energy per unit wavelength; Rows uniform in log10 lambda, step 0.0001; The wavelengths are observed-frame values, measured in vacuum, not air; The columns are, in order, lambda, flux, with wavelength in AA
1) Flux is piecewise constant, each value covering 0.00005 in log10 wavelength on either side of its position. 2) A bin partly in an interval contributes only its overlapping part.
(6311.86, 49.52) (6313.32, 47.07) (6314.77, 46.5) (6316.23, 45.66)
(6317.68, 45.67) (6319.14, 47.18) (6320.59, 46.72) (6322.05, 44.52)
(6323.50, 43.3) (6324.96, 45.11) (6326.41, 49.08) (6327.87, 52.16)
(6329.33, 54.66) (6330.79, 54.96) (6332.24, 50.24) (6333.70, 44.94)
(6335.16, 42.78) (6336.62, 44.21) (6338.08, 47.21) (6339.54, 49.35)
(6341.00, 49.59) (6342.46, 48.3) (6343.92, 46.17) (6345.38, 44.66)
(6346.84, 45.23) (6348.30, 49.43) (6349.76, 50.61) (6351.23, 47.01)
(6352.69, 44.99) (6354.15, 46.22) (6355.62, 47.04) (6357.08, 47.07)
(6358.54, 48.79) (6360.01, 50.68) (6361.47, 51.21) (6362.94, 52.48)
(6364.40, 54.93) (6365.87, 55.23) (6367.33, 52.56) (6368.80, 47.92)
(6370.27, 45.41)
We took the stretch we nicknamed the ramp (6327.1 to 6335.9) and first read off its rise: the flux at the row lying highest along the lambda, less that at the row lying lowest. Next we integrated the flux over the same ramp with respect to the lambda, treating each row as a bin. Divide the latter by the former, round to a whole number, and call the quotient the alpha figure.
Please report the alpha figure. -47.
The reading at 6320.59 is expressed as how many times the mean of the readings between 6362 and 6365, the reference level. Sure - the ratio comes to 0.87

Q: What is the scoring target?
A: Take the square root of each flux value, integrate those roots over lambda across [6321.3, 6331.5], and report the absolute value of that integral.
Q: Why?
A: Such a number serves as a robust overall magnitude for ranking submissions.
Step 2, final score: 71.4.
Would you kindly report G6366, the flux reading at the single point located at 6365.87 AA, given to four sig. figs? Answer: 55.23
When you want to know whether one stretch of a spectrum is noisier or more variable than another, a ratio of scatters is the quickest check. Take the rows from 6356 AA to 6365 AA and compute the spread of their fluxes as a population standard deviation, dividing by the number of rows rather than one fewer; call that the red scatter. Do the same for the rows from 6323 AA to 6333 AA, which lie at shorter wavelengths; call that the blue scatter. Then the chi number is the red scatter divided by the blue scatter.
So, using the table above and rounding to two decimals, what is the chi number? 0.61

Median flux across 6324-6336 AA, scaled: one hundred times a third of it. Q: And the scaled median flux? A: 1655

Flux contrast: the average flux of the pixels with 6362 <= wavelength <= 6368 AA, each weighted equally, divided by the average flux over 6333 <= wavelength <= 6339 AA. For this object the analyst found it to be 1.20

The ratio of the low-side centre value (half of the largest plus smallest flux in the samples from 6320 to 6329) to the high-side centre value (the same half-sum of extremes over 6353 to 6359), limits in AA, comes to 1.00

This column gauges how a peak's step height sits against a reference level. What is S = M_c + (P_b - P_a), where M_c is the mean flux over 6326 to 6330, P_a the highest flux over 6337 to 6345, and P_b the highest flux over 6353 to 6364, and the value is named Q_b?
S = 55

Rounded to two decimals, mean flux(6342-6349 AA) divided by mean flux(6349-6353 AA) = 0.98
